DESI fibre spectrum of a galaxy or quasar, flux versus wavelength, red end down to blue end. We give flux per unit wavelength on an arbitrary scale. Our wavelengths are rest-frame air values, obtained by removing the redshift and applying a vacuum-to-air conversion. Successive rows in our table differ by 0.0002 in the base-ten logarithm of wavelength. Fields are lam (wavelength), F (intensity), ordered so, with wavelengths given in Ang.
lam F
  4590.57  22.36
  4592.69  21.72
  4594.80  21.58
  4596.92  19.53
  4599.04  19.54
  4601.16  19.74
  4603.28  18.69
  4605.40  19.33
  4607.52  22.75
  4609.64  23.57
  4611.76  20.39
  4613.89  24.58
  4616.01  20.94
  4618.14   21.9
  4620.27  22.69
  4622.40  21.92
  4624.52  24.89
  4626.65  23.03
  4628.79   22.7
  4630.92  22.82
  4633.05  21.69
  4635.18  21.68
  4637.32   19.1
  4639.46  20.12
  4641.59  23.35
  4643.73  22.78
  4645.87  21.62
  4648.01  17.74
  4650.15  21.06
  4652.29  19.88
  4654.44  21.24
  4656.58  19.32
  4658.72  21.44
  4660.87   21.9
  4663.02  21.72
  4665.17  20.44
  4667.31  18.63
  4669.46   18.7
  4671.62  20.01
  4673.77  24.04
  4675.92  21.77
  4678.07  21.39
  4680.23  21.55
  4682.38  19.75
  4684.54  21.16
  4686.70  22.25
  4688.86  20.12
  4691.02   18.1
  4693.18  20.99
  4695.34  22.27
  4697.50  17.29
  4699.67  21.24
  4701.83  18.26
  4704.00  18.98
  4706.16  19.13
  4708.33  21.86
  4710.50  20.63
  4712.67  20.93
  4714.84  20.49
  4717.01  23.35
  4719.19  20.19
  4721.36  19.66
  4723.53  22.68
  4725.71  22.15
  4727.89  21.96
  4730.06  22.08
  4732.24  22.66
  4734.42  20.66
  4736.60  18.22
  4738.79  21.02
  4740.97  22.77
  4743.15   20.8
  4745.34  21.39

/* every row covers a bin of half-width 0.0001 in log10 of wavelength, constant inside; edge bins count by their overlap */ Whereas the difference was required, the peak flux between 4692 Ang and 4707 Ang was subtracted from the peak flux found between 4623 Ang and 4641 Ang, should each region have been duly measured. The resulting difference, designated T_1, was 2.6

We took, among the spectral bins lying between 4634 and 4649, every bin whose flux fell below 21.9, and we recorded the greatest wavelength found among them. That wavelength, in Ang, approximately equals 4648.01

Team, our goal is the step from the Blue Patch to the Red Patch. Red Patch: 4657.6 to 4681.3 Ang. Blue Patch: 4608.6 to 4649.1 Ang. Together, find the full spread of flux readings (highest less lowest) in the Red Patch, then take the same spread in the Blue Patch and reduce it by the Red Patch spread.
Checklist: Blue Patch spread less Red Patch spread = 2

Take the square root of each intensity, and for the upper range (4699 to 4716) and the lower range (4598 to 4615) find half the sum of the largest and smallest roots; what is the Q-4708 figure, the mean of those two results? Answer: 4.56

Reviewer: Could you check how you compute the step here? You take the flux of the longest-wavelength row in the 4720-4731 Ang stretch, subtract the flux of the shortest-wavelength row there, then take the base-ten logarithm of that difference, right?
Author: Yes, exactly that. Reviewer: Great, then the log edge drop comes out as 0.38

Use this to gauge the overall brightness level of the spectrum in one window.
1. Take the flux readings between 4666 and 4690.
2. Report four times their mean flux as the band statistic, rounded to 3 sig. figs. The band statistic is 83.4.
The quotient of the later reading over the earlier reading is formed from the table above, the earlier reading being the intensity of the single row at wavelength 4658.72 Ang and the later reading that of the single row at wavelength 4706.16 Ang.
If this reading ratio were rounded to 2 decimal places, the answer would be 0.89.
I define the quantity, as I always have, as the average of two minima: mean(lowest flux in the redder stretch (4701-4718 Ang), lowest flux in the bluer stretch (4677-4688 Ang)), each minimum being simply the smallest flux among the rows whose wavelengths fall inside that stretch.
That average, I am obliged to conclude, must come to 19.0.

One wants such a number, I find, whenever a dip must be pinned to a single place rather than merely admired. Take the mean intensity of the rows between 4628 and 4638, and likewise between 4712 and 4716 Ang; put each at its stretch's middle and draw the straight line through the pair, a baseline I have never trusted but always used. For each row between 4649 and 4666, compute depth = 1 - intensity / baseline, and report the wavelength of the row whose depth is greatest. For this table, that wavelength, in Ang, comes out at 4656.58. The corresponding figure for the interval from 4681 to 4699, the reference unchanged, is 4697.50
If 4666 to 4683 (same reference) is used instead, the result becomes 4667.31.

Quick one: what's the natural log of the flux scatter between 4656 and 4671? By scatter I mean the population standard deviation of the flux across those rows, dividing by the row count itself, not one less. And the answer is 0.28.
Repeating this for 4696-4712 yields 0.43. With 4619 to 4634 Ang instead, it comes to -0.04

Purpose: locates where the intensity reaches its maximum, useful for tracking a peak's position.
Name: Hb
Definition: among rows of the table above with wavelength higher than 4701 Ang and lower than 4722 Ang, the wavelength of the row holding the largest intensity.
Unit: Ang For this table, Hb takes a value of 4717.01 Ang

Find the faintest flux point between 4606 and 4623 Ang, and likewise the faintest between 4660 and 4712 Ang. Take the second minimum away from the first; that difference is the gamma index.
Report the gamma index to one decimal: 3.1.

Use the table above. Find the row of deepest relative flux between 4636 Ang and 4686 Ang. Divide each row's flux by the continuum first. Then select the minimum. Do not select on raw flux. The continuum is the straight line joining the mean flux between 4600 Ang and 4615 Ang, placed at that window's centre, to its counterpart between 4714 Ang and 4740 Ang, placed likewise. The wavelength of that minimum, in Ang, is 4648.01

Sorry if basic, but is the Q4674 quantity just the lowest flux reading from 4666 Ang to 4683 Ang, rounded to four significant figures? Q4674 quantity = 18.63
